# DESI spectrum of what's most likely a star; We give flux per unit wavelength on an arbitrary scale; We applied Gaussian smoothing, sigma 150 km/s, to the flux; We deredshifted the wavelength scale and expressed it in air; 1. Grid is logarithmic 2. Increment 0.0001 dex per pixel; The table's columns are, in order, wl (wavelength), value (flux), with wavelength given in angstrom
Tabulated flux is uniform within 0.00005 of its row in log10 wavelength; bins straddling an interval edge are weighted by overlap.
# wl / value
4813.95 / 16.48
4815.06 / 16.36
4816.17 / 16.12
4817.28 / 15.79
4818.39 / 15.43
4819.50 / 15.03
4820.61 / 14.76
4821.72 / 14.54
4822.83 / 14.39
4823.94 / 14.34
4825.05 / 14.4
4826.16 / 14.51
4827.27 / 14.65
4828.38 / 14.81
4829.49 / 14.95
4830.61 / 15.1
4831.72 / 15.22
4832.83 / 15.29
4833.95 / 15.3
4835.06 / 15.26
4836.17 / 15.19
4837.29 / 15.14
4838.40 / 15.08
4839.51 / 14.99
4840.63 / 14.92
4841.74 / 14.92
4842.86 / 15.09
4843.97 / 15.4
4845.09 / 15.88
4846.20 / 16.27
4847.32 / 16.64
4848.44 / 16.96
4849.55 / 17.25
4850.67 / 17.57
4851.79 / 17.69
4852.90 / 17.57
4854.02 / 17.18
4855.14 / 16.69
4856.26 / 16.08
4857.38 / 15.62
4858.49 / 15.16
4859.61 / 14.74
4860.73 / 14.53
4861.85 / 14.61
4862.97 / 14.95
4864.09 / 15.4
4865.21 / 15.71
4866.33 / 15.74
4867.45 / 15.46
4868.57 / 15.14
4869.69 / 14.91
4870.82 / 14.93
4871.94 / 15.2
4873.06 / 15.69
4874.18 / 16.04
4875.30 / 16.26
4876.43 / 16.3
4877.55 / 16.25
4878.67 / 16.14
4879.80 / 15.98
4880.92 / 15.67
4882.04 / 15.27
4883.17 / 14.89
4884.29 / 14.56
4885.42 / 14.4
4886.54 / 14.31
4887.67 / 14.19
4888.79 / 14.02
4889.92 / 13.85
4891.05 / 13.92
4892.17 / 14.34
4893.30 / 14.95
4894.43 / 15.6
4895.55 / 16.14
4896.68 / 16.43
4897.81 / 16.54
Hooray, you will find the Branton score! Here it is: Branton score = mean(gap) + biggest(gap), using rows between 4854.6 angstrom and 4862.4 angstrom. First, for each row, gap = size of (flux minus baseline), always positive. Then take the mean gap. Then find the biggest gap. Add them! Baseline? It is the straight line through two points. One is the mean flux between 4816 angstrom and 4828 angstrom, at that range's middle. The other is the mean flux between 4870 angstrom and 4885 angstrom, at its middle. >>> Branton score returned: 2.1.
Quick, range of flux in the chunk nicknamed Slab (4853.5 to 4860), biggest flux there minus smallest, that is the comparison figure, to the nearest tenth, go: 2.4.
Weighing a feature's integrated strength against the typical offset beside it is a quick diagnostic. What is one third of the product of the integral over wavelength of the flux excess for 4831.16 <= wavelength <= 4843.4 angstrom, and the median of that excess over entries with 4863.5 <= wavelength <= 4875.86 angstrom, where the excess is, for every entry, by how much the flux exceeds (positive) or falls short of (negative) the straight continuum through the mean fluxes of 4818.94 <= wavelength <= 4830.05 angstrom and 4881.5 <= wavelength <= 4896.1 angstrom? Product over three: 1.6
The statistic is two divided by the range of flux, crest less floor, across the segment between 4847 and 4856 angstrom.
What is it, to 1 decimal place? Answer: 1.9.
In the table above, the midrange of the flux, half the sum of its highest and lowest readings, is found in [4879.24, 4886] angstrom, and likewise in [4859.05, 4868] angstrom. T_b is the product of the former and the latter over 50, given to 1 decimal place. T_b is 4.6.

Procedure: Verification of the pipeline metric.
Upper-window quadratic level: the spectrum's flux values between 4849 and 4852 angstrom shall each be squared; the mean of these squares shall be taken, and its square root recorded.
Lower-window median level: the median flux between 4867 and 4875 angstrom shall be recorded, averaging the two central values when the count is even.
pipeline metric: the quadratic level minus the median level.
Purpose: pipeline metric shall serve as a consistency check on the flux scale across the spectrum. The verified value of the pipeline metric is 2.3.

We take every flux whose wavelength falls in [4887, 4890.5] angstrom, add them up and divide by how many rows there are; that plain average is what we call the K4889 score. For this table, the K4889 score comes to 14.0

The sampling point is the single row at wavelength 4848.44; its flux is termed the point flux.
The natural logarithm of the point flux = 2.83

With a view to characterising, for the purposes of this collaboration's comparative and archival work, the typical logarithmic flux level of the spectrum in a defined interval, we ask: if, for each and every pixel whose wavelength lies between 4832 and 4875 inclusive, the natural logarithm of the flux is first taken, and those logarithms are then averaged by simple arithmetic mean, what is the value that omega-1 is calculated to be 2.75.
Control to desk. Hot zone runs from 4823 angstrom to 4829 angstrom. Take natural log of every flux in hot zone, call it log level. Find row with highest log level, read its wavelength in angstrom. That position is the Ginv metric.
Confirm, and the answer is 4828.38 angstrom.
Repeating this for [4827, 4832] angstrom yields 4831.72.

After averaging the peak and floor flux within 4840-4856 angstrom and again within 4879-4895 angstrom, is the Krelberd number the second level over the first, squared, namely 0.84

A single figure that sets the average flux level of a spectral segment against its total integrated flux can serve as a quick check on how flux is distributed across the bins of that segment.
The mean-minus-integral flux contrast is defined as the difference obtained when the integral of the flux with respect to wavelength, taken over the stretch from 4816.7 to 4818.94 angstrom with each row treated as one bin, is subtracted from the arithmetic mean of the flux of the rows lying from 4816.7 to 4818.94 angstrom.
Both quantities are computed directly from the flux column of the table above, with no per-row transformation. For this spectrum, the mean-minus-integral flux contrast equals -19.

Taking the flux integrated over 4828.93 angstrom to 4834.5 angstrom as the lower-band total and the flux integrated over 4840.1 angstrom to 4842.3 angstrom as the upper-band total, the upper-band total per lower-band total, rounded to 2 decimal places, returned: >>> 0.39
